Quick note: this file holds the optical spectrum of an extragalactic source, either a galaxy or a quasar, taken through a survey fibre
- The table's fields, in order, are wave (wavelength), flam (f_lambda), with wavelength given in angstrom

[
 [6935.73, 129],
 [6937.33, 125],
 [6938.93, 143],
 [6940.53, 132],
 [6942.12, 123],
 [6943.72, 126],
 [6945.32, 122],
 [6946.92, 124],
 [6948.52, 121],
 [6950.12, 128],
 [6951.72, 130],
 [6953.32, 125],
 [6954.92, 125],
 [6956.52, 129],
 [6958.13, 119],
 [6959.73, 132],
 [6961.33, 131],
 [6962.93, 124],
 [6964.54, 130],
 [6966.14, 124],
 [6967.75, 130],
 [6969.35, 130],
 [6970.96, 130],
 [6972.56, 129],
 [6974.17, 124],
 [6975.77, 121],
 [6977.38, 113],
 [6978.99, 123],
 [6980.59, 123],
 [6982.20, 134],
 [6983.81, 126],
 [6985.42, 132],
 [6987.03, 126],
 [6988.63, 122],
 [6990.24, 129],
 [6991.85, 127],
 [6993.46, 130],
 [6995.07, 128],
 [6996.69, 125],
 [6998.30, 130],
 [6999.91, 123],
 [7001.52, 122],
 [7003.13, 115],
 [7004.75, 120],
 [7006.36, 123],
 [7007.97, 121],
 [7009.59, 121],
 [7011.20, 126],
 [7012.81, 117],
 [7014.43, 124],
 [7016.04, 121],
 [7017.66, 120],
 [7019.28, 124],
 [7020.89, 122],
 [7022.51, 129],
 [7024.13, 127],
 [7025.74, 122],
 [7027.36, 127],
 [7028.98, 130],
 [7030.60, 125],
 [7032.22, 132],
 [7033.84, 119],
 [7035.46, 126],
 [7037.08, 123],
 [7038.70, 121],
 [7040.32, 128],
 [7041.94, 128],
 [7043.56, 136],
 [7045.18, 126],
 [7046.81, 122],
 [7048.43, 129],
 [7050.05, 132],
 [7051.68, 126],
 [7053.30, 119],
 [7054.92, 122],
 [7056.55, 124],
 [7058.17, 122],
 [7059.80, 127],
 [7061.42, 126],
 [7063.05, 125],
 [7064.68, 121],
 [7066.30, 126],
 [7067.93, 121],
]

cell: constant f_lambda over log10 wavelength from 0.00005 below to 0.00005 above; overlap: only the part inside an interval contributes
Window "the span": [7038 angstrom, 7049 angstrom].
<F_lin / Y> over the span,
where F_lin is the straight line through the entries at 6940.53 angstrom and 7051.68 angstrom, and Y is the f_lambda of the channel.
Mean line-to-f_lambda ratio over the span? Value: 1.00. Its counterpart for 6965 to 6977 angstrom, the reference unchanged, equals 1.03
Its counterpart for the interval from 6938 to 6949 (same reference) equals 1.04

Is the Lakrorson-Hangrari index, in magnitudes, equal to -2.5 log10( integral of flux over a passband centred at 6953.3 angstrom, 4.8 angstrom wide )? -6.960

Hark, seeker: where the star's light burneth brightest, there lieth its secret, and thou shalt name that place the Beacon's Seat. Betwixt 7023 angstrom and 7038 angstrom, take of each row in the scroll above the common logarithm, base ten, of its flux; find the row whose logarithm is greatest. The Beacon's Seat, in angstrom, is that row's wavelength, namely 7032.22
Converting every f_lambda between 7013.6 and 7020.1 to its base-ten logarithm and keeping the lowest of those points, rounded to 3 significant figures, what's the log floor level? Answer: 2.08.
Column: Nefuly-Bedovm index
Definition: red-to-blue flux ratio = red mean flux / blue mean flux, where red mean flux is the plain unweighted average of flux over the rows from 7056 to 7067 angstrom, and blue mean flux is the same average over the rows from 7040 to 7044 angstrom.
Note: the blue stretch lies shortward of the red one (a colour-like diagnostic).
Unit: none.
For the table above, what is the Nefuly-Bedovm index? 0.95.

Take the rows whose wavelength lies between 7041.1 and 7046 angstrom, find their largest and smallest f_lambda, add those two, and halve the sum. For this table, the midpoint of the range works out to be 131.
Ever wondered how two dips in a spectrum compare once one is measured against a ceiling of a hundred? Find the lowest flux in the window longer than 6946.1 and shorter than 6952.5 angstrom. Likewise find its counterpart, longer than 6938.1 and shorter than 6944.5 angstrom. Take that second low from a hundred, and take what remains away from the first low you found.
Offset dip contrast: 144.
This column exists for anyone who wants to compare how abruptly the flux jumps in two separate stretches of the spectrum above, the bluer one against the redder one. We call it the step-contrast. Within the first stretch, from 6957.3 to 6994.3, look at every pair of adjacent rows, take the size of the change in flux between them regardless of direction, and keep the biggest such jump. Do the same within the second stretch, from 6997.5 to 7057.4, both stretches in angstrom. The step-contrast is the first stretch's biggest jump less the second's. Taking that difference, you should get 0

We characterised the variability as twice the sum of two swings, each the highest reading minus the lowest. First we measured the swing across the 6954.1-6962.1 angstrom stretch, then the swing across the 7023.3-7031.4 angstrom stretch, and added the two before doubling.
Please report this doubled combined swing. 42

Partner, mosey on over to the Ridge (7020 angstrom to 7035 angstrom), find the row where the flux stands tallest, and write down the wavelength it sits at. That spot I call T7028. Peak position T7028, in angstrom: 7032.22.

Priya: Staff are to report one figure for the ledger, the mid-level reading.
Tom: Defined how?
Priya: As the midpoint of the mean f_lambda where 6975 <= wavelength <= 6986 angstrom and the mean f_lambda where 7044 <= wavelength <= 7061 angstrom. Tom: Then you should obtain 125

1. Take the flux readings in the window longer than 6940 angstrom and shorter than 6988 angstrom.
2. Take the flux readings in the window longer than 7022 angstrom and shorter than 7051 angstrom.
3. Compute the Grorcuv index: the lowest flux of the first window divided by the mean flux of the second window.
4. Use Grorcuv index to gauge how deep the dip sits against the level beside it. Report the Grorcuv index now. 0.89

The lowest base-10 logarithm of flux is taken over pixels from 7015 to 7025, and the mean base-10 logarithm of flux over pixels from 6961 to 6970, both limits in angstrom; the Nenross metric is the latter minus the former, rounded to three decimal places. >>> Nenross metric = 0.028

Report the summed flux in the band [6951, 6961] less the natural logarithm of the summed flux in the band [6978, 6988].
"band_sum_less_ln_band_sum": 753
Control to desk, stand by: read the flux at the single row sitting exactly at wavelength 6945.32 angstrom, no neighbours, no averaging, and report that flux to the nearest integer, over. 122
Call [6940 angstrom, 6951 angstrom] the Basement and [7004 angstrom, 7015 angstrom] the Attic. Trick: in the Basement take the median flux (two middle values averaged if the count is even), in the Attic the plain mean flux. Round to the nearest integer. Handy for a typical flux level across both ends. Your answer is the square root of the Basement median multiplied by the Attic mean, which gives 123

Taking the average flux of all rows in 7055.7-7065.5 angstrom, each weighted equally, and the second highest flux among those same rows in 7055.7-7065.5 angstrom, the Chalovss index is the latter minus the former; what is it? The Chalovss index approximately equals 1.8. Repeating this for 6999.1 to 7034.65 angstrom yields 6.8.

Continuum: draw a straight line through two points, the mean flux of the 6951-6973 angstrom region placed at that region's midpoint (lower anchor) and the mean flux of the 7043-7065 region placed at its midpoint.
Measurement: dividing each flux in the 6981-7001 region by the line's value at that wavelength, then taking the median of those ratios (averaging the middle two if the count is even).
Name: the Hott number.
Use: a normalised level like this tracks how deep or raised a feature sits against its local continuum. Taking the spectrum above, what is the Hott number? 1.00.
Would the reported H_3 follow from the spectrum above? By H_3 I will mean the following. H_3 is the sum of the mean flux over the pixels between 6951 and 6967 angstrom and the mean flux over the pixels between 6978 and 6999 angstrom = 254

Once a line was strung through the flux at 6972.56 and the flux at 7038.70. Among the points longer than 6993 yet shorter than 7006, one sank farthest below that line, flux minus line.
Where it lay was 7003.13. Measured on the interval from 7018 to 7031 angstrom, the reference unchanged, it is 7020.89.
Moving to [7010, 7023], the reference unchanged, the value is 7012.81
